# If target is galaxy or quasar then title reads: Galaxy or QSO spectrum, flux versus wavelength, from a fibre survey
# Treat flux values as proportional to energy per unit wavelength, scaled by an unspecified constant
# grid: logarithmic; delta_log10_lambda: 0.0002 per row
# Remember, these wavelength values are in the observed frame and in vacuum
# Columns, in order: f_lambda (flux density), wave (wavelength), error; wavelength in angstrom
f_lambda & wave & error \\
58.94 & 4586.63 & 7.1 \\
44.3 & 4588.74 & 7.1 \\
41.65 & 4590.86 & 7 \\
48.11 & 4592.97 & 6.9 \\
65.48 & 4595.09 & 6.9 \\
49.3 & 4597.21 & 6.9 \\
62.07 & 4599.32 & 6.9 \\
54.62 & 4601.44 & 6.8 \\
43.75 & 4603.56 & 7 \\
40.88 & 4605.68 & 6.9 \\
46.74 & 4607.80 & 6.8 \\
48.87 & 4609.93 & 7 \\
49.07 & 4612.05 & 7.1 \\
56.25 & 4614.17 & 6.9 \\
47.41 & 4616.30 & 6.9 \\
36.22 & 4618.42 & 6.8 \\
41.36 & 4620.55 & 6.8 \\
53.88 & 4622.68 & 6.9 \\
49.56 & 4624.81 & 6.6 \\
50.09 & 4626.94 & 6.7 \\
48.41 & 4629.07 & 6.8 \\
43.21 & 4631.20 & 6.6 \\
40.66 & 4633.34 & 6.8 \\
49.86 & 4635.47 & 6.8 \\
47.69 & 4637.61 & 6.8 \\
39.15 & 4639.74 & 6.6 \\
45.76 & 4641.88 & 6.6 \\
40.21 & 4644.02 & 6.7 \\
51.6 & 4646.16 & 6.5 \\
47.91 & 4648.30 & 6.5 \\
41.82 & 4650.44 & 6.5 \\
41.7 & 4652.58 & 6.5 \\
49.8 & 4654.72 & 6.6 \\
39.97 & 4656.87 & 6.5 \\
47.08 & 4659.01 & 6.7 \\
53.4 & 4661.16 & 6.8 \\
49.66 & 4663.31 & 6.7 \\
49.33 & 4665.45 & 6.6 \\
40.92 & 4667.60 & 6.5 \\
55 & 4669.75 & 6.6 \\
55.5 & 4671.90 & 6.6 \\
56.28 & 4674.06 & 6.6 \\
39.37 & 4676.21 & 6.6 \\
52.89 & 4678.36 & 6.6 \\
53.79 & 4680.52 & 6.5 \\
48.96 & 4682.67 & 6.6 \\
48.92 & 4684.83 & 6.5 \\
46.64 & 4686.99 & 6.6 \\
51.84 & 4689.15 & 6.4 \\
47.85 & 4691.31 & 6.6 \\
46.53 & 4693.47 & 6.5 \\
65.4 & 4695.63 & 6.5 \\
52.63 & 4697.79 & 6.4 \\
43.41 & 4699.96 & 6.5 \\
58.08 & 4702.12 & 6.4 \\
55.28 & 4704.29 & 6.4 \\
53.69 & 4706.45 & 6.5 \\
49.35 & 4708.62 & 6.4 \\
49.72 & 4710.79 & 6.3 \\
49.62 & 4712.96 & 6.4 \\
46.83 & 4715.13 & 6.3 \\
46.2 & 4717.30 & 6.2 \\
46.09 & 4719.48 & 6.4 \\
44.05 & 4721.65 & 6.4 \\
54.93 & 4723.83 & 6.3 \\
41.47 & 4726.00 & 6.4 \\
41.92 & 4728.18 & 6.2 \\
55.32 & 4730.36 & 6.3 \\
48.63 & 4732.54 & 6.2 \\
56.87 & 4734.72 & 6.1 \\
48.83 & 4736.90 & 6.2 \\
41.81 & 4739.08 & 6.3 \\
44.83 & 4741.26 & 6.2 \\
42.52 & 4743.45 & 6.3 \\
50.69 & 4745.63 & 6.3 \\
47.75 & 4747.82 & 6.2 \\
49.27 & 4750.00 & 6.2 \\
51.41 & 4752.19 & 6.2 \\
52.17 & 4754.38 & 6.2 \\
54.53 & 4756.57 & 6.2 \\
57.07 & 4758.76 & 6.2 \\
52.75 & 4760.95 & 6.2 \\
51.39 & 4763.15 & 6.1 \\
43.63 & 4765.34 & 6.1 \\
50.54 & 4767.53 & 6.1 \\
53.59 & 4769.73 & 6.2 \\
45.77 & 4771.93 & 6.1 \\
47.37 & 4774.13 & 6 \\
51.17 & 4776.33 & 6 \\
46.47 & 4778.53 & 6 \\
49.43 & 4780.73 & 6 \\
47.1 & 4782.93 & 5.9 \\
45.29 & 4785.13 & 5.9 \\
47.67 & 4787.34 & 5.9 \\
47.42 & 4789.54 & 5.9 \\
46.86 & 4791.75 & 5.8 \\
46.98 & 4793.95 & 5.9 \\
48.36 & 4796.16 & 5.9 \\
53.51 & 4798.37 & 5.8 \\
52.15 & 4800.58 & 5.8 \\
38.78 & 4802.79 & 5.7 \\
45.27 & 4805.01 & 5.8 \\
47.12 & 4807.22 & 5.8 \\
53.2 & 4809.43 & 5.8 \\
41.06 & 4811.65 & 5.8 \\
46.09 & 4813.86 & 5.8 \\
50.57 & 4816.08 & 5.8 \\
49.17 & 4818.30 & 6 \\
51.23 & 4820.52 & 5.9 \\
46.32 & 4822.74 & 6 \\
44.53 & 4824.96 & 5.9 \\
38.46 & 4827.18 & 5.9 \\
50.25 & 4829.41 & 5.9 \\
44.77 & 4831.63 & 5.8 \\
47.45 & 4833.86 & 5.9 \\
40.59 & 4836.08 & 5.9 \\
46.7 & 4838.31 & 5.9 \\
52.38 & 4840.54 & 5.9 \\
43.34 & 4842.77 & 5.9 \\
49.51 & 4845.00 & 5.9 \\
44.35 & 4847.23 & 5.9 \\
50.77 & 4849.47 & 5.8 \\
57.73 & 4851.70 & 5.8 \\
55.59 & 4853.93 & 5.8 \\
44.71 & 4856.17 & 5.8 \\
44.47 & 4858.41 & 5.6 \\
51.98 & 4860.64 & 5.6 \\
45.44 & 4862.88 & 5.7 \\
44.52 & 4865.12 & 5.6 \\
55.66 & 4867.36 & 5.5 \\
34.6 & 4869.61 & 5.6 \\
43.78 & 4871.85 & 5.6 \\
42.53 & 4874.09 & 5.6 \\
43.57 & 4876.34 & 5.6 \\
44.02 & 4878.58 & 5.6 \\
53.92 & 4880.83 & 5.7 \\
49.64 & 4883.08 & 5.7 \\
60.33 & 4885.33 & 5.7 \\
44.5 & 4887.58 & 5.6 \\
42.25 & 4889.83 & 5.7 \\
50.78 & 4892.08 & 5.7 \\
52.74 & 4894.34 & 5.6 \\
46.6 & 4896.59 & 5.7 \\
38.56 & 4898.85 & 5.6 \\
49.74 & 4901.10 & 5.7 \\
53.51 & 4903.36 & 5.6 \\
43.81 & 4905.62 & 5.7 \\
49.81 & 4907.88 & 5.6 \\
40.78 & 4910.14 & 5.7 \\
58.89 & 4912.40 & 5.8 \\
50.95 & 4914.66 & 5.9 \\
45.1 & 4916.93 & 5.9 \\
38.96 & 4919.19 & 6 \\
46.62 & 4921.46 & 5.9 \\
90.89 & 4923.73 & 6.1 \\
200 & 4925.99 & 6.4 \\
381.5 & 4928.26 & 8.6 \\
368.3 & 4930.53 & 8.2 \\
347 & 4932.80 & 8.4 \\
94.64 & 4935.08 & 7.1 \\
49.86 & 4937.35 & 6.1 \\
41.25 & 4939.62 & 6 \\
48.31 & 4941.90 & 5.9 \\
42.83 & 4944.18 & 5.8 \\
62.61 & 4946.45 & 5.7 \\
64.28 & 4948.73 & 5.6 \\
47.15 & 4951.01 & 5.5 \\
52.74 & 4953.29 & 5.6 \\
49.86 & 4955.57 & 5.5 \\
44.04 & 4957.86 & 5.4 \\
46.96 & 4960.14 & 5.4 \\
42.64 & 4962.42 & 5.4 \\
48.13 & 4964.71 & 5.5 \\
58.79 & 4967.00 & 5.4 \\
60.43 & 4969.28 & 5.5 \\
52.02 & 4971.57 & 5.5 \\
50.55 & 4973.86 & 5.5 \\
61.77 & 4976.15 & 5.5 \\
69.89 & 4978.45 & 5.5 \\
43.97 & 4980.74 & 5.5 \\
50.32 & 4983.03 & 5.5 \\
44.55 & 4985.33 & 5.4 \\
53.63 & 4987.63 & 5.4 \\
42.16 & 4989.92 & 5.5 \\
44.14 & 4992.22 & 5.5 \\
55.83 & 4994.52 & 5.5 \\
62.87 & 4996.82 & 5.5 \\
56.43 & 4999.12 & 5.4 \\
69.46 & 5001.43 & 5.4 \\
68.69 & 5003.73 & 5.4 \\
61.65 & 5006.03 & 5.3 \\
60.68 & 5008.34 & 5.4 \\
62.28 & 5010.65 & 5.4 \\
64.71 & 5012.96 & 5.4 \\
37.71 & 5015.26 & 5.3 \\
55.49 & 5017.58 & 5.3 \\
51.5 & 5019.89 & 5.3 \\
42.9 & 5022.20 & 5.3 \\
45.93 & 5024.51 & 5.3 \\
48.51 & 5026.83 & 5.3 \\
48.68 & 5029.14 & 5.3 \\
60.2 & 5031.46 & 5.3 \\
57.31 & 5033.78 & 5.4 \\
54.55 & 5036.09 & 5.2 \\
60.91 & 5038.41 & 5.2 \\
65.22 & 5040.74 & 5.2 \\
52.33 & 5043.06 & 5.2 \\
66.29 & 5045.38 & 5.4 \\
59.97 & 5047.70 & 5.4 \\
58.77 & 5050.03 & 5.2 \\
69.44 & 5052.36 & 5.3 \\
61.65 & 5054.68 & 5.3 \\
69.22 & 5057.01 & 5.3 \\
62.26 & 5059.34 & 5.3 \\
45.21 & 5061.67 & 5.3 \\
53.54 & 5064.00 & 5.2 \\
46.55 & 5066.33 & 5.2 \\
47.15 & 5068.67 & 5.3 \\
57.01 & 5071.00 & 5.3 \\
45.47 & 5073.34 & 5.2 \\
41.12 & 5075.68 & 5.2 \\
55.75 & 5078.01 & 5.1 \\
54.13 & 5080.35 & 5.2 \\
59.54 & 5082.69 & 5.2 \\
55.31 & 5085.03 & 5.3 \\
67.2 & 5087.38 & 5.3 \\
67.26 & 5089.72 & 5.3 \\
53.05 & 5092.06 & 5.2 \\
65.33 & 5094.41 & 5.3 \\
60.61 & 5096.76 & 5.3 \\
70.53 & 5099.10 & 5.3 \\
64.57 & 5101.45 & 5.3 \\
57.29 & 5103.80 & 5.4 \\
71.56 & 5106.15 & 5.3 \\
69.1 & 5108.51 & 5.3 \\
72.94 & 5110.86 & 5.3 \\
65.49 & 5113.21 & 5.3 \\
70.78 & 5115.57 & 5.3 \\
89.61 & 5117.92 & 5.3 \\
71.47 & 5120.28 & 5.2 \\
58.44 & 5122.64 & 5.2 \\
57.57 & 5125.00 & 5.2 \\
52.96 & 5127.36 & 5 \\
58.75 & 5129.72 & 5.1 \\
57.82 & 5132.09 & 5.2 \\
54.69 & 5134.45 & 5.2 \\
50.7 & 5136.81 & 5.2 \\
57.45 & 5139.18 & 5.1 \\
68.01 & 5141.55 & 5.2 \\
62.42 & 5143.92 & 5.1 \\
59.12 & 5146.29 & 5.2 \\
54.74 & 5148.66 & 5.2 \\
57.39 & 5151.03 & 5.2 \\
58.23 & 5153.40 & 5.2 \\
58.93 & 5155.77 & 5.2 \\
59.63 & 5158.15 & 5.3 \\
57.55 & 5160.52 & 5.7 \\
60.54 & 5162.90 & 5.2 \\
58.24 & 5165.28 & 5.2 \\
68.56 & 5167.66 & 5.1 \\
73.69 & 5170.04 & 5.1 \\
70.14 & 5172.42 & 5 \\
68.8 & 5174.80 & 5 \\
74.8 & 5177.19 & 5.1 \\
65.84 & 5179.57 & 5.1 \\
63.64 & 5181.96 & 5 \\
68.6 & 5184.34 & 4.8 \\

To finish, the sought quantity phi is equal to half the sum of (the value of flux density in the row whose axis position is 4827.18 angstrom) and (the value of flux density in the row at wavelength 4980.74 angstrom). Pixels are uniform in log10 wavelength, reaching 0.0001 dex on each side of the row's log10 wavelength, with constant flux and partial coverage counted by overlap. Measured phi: 41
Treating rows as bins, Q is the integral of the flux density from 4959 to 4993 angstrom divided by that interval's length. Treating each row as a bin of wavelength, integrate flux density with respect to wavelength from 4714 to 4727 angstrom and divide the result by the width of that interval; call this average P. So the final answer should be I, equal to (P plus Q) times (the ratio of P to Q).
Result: 89.0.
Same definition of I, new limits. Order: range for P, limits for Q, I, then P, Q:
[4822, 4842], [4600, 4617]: 88.4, 45.7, 48.8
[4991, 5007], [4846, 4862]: 131.4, 59.8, 49.9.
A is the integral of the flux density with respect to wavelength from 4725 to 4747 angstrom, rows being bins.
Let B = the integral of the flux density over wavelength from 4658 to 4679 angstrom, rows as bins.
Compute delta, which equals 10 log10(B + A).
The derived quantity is 33.2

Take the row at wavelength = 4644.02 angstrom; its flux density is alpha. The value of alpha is 40.21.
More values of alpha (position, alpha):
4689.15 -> 51.84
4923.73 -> 90.89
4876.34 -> 43.57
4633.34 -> 40.66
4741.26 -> 44.83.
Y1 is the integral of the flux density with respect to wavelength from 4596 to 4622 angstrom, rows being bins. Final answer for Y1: 1254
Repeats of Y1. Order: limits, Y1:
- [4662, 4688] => 1295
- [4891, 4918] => 1308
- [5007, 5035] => 1485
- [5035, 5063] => 1693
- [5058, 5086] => 1456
